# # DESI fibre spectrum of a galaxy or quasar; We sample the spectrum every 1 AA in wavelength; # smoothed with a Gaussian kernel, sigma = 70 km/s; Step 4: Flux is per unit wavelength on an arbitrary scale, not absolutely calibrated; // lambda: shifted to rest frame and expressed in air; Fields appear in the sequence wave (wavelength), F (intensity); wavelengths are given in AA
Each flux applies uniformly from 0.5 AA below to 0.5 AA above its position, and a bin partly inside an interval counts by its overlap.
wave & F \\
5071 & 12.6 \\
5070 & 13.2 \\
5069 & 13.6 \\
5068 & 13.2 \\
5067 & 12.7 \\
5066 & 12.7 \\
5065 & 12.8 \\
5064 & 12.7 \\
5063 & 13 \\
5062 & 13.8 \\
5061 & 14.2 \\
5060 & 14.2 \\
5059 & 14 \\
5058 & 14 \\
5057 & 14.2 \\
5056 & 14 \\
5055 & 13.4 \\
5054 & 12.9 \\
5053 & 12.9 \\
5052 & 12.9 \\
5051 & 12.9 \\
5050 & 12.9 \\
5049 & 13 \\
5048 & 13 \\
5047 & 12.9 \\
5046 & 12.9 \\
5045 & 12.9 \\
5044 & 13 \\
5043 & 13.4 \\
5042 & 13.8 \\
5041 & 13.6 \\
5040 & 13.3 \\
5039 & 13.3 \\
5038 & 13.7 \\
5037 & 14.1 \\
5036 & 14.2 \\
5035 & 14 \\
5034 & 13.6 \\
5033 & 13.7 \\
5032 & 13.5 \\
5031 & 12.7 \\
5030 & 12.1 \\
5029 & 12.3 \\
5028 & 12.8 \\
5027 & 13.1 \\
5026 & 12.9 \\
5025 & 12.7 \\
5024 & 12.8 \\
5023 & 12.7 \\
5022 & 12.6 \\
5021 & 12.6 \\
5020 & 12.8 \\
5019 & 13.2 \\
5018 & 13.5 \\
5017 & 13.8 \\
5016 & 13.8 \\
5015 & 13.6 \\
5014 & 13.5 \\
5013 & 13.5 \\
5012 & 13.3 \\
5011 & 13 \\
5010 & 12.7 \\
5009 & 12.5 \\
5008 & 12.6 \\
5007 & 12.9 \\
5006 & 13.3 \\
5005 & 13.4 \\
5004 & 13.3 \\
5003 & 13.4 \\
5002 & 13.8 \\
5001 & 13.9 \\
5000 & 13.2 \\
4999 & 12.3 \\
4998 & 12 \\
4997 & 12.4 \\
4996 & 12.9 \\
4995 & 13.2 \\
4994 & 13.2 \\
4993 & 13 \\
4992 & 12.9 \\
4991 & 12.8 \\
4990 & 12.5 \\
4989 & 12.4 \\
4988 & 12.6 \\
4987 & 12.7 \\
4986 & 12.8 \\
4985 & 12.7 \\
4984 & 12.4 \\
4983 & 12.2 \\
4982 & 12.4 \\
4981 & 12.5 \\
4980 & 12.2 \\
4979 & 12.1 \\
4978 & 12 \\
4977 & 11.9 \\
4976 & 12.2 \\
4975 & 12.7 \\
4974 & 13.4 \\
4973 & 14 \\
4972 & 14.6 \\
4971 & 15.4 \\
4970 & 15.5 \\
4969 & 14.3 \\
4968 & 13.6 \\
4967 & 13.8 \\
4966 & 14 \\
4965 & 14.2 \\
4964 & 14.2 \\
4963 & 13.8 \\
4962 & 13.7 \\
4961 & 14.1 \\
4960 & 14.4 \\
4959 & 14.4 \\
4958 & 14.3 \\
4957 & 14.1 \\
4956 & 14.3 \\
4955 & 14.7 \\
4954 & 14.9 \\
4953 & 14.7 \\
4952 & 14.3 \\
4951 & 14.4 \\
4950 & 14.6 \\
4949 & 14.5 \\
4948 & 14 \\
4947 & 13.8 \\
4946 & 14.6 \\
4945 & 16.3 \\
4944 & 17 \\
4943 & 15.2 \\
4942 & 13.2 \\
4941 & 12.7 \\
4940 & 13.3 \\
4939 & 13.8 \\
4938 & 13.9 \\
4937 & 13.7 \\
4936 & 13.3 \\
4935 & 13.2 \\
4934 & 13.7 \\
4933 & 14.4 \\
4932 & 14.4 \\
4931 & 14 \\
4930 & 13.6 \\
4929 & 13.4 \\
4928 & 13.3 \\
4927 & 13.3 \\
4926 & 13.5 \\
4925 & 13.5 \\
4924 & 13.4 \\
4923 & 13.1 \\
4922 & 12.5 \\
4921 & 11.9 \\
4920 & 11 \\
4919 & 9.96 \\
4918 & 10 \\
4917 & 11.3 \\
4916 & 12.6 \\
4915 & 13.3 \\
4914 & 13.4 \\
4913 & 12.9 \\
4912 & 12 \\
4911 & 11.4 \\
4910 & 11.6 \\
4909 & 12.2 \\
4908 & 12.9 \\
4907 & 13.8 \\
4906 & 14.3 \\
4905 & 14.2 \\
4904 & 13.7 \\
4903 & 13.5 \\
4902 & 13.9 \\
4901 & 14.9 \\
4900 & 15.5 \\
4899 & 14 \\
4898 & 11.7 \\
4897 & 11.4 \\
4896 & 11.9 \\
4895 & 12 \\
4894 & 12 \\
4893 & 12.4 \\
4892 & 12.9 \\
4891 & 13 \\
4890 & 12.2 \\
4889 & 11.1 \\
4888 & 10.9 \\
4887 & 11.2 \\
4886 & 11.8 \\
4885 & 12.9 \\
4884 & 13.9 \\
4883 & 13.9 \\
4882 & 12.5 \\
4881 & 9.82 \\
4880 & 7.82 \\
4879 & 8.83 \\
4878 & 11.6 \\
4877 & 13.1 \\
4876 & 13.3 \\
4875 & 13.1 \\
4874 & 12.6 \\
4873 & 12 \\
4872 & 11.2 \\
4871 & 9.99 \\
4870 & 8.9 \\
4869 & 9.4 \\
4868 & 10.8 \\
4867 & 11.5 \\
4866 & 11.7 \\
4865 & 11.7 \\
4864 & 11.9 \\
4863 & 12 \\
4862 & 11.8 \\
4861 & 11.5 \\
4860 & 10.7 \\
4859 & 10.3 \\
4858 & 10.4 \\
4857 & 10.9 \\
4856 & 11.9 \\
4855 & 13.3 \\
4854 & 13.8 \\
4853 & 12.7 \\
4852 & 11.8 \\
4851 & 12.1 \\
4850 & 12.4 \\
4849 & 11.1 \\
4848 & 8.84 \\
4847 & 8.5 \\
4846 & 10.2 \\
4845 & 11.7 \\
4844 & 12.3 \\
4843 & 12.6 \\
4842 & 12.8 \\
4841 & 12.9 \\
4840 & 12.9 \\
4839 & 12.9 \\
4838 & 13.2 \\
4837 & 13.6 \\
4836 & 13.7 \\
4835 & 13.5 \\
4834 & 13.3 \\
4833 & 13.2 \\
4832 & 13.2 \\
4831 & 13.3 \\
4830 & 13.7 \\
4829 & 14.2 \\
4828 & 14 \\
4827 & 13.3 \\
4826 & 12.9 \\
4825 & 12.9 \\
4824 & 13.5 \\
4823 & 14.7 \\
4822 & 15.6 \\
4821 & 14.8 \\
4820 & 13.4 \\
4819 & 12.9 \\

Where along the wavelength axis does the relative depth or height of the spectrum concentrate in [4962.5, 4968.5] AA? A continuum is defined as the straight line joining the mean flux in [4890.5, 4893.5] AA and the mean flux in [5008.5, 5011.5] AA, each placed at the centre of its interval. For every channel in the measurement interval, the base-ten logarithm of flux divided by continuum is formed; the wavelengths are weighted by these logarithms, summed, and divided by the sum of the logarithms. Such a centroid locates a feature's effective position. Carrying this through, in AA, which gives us 4965.3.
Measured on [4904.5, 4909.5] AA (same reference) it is 4905.5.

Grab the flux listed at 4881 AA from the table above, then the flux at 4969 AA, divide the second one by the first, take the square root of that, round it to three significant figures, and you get 1.21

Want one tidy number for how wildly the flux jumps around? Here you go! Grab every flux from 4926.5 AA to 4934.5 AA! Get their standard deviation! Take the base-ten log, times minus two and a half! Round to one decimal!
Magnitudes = 0.9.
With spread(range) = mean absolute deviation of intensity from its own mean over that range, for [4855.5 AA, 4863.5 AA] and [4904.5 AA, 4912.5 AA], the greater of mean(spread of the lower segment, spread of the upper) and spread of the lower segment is 0.8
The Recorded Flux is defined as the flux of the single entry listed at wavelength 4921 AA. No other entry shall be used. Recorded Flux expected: 11.9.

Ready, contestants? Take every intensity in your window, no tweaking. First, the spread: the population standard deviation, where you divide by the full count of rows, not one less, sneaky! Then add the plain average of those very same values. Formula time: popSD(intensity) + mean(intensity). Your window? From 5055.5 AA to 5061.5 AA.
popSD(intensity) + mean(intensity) 14.2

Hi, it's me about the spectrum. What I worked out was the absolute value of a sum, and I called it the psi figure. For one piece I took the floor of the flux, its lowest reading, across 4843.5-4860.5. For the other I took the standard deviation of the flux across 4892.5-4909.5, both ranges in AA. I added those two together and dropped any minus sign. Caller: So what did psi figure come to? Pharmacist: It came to 9.7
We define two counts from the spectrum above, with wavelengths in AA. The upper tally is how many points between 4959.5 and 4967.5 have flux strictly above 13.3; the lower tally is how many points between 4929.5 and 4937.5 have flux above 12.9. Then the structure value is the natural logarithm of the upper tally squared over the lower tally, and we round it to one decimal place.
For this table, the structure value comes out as 2.1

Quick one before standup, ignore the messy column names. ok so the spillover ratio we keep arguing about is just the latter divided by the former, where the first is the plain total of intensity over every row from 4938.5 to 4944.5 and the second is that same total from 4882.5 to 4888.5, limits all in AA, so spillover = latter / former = 0.88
